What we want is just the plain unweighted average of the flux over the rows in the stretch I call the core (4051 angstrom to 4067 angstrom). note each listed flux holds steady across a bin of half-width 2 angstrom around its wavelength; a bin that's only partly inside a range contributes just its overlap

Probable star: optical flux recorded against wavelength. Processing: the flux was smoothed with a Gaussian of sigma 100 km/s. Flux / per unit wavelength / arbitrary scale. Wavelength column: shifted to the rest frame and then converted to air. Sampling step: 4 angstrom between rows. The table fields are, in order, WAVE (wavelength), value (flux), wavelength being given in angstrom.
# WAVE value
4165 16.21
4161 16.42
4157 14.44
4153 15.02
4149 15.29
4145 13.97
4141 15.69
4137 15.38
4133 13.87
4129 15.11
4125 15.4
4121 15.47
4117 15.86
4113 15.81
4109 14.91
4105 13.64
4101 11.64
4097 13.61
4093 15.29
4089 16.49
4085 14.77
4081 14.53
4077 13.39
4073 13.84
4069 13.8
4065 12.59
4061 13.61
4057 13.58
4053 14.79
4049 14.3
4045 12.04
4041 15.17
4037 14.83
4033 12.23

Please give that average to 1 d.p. 13.6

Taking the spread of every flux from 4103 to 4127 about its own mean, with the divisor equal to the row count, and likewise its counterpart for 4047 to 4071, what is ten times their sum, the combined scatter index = 14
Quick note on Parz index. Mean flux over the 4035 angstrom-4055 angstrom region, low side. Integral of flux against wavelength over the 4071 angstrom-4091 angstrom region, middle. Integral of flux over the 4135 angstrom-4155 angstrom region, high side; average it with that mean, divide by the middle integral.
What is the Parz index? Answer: 0.540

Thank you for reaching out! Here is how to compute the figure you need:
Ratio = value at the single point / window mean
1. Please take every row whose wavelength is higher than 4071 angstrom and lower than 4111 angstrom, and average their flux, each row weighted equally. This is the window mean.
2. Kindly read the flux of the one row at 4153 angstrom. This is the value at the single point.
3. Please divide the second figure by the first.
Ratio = 1.06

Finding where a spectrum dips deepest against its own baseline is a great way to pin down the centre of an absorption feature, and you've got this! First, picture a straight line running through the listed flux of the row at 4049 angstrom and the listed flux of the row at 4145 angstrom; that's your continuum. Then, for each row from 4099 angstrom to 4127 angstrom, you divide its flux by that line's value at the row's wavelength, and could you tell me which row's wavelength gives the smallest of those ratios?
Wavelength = 4101 angstrom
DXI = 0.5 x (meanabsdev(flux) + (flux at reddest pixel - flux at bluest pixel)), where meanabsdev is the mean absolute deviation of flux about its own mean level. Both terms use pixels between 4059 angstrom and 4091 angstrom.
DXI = 1.87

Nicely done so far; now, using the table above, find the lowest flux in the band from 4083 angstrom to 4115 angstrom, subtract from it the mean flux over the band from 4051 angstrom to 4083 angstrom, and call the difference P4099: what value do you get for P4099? -2.1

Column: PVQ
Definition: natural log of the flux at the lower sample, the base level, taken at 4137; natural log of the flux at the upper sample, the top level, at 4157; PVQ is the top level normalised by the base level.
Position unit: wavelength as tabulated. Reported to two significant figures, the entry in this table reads 0.98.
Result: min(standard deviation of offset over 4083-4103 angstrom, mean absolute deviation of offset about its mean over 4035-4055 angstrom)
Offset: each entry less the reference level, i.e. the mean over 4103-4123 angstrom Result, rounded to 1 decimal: 0.9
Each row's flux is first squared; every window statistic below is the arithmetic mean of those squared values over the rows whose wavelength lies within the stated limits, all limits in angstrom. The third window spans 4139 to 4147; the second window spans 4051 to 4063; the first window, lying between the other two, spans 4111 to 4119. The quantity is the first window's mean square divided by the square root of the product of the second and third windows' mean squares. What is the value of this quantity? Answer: 1.21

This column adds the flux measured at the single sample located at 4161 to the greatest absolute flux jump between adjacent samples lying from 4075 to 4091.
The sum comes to 18.1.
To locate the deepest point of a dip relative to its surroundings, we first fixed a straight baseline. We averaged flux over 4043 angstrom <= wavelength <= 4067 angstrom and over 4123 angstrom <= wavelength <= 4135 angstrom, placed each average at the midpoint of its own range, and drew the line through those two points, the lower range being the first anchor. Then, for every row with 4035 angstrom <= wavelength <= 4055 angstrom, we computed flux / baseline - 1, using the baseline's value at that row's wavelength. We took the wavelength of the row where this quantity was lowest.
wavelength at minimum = 4045 angstrom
